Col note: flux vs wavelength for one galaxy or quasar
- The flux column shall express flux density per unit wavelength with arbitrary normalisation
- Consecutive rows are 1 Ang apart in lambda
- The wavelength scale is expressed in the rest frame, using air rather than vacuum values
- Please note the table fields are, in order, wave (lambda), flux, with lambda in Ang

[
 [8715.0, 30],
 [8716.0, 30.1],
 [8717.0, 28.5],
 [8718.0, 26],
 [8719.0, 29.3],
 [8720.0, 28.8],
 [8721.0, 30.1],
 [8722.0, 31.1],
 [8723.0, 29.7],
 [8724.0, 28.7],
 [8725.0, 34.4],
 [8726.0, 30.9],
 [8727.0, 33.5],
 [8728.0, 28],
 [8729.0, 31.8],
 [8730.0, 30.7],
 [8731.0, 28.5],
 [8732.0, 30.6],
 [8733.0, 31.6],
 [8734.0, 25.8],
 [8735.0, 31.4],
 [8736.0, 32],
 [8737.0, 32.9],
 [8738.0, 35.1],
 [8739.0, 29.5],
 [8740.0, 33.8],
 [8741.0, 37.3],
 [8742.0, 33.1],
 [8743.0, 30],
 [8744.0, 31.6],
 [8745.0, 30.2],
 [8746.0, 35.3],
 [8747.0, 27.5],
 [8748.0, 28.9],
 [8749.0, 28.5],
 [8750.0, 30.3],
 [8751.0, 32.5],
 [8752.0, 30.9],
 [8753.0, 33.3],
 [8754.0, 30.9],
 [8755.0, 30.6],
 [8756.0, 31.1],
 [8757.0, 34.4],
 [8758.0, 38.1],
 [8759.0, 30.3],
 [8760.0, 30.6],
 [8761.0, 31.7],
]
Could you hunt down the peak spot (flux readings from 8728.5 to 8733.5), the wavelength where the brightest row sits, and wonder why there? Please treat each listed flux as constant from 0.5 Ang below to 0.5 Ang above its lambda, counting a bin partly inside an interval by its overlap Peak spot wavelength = 8729.0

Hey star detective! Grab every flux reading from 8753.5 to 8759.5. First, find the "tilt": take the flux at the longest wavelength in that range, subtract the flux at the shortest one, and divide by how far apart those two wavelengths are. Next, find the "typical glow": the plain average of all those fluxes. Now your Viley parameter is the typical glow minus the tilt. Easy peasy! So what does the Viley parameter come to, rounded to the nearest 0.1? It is 32.7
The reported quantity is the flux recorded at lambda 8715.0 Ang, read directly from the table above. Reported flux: 30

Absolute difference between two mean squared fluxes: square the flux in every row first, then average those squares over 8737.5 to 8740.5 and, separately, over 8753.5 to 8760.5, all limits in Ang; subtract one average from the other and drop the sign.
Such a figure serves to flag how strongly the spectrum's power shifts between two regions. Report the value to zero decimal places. 32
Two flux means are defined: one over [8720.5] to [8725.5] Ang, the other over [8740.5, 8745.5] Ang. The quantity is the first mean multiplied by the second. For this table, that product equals 999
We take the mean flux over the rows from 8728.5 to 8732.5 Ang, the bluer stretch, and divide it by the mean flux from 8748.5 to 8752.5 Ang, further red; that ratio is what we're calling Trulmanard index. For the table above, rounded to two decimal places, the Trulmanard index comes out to 1.00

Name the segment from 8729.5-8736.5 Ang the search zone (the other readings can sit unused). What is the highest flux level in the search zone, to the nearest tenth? 32.0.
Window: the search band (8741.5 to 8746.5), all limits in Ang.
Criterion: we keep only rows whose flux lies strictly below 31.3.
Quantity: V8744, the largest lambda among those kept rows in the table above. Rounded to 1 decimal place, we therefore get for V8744 8745.0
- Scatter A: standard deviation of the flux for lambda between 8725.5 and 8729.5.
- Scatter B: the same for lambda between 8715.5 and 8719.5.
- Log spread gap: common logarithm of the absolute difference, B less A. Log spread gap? -0.3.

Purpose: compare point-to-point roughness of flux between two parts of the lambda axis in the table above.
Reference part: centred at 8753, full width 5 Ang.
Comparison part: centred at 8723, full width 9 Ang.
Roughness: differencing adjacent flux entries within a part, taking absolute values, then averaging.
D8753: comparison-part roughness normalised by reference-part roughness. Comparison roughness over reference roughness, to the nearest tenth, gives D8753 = 1.3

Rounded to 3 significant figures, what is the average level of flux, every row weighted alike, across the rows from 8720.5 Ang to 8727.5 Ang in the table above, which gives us 31.2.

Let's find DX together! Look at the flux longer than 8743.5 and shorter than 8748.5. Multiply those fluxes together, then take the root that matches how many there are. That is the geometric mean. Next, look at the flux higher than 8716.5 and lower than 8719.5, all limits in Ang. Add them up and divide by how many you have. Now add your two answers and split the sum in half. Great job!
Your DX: 29.3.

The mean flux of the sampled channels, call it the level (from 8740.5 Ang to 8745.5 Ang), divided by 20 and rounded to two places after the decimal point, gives 1.62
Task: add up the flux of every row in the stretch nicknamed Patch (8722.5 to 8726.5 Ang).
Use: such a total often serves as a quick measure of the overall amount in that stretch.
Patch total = 124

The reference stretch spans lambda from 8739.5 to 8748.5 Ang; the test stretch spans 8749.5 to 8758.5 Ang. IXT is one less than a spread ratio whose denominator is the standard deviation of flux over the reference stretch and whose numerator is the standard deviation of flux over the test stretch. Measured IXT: -0.20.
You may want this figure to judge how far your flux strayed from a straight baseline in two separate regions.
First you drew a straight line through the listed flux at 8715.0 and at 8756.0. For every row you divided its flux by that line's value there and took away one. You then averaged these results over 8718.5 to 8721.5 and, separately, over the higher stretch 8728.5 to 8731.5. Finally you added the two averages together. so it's -0.027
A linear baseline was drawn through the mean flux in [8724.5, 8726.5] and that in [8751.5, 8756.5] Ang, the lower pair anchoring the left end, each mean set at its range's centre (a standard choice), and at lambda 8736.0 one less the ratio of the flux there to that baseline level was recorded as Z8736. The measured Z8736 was 0.005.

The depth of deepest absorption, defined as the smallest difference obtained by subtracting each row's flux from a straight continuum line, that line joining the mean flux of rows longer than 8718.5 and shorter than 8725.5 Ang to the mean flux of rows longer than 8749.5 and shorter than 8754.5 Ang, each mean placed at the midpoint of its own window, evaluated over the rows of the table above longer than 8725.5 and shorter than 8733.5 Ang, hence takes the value -3.0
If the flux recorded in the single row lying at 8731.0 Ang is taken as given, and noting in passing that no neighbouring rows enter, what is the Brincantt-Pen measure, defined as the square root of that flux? 5.34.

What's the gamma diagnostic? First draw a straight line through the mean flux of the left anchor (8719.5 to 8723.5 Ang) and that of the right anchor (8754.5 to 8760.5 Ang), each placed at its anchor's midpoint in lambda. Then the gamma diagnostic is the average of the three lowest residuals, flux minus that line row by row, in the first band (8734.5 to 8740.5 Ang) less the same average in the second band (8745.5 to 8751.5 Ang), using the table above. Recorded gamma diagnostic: 3.5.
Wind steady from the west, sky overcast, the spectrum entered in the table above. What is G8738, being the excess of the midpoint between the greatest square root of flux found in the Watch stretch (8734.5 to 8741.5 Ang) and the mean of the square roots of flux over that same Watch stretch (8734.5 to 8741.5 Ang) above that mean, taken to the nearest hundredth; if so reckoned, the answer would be 0.18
